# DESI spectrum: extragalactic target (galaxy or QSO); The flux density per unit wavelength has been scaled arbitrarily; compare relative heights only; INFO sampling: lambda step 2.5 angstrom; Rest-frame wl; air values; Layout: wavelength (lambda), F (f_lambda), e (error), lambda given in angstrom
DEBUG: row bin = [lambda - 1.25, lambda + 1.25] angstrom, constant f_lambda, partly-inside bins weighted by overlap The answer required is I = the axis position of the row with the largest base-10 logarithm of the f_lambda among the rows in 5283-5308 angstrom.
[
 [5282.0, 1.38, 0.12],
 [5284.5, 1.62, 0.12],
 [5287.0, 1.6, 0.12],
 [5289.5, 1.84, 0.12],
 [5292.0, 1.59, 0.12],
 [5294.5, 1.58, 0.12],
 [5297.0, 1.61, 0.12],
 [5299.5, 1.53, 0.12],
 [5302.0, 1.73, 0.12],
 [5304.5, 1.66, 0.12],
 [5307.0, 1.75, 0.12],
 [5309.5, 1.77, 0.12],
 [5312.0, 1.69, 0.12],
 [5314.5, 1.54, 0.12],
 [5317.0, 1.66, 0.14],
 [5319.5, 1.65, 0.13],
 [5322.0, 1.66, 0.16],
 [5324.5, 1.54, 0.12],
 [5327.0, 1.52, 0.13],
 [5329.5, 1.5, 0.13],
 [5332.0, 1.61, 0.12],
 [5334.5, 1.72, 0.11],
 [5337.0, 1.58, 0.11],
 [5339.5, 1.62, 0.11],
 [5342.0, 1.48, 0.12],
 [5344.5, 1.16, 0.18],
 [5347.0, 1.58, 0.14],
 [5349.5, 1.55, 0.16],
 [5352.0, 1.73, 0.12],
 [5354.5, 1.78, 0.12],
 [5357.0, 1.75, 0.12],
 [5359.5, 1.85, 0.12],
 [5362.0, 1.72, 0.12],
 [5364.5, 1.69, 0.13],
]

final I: 5289.5 angstrom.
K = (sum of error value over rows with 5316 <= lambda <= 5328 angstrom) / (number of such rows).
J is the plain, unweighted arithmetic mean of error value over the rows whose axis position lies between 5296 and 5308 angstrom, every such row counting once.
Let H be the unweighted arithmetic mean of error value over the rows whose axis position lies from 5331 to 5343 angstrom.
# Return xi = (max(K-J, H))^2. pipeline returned 0.013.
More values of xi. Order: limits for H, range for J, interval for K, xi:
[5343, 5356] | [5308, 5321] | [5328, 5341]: 0.021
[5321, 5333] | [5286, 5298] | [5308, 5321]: 0.017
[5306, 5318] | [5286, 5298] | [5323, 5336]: 0.015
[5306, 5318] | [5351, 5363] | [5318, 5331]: 0.015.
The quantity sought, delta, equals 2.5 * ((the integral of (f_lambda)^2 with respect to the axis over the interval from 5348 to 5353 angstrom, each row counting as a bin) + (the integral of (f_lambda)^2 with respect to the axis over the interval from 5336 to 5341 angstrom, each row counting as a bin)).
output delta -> 65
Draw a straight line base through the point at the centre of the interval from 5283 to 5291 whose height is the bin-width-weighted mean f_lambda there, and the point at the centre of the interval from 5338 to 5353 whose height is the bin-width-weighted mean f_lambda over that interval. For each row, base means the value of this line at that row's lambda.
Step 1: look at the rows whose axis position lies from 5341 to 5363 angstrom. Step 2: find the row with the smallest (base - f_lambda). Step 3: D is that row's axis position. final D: 5359.5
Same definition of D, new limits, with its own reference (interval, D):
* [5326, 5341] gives 5334.5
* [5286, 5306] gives 5289.5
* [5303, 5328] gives 5309.5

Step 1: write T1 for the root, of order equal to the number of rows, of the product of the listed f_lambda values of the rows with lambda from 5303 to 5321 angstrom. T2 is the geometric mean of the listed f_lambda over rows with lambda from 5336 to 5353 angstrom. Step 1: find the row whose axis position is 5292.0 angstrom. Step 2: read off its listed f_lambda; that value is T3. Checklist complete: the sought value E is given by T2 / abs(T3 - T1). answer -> 18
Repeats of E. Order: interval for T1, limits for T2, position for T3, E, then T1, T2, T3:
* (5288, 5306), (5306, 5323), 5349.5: 17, 1.65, 1.67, 1.55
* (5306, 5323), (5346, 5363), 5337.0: 18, 1.67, 1.71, 1.58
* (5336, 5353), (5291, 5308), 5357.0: 7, 1.52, 1.63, 1.75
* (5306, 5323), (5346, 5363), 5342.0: 9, 1.67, 1.71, 1.48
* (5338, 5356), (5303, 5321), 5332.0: 26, 1.54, 1.67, 1.61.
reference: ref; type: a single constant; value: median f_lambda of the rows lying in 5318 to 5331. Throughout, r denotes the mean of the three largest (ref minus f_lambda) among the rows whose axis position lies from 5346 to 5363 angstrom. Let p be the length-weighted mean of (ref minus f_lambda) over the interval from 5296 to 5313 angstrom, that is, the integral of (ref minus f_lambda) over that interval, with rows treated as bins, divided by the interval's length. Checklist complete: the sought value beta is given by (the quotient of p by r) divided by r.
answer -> -23.5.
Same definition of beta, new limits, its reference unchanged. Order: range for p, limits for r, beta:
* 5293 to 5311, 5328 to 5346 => -4.7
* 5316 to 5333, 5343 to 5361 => -4.1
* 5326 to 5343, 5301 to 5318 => -5.9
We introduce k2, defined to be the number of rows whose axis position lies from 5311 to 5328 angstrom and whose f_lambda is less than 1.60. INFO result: 3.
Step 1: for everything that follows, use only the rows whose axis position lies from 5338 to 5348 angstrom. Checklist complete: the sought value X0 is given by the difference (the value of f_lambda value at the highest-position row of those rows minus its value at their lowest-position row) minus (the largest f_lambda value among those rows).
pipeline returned -1.66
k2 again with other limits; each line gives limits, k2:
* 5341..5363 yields 4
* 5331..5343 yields 2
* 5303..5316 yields 1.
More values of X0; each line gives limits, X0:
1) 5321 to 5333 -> -1.71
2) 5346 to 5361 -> -1.58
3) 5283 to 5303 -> -1.73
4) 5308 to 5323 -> -1.88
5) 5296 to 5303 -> -1.61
